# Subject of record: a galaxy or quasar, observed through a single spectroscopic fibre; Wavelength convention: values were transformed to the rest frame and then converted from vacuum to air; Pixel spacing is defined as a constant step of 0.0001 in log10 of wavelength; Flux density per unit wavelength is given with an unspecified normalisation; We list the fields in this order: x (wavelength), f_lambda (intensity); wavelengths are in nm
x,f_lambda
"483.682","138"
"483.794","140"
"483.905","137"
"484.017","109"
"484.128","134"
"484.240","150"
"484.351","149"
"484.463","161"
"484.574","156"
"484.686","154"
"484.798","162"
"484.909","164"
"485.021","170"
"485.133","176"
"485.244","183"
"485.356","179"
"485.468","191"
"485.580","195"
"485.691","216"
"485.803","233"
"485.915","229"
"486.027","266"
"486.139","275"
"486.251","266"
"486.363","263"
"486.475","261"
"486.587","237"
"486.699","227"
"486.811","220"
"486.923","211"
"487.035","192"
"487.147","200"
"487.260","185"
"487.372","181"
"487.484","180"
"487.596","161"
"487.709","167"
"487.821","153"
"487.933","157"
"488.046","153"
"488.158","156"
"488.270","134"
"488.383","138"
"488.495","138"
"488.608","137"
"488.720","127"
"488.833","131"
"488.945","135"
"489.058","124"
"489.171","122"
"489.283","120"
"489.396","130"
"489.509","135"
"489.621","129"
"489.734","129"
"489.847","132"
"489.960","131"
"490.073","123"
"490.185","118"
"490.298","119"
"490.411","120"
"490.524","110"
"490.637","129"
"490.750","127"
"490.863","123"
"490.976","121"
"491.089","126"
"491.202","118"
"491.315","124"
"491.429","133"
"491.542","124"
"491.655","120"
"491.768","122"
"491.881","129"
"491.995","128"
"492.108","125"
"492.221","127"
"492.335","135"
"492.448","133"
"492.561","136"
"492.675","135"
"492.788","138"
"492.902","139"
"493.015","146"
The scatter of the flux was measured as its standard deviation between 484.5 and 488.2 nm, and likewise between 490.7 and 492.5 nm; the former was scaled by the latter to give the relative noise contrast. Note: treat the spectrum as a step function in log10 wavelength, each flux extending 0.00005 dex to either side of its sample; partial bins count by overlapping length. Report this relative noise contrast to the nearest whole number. 8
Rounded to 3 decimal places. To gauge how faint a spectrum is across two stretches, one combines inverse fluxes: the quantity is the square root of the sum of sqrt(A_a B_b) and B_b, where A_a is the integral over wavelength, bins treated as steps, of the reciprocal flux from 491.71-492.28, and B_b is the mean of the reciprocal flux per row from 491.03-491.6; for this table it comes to 0.118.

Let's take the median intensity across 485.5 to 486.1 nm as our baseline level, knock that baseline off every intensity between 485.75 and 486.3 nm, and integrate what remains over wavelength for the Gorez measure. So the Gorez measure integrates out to 14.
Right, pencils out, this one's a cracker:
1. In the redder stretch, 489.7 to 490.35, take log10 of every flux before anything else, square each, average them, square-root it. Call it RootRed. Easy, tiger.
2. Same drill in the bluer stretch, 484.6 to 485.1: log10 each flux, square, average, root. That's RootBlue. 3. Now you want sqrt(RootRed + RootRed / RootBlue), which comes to 1.75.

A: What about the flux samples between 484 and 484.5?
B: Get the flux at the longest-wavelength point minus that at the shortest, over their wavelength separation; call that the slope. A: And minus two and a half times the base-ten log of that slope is -5.2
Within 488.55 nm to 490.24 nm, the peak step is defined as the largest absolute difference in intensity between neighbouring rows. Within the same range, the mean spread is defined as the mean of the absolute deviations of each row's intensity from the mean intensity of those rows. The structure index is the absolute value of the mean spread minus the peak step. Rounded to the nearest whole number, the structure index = 6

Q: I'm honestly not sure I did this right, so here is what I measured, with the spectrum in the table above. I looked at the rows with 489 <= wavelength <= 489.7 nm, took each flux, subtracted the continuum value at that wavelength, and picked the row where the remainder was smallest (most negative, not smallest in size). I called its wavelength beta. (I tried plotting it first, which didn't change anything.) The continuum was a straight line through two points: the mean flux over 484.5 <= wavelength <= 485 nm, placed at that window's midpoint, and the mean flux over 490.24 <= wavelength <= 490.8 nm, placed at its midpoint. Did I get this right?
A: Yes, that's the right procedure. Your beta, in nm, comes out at 489.283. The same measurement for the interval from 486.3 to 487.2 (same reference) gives 487.035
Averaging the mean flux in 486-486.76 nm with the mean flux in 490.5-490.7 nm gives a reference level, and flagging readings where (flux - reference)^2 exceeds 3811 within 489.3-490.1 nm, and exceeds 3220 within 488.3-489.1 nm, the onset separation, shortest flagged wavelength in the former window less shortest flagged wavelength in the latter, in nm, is 1.35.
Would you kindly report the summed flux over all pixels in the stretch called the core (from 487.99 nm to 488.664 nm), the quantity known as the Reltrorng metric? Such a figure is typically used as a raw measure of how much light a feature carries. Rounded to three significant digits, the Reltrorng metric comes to 856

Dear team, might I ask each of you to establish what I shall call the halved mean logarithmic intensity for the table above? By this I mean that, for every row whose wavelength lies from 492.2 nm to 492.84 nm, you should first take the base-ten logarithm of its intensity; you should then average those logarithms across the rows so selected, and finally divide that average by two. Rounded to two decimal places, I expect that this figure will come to 1.06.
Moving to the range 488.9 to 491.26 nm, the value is 1.05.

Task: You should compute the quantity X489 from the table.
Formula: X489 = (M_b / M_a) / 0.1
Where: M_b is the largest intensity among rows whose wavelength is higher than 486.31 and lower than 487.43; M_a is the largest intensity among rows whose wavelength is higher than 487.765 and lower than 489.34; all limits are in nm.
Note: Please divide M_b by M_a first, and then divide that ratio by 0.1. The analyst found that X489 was 17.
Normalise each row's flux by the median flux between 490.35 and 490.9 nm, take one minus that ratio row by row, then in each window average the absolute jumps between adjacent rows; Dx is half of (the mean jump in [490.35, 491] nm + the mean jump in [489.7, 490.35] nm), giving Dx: 0.0447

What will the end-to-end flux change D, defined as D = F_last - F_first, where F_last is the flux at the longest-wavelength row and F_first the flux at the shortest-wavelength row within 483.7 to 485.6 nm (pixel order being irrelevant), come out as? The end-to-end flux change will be 55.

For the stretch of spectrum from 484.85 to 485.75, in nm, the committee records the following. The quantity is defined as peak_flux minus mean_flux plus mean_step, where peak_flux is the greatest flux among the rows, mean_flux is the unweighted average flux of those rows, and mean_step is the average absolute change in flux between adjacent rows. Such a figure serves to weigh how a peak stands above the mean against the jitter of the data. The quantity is 40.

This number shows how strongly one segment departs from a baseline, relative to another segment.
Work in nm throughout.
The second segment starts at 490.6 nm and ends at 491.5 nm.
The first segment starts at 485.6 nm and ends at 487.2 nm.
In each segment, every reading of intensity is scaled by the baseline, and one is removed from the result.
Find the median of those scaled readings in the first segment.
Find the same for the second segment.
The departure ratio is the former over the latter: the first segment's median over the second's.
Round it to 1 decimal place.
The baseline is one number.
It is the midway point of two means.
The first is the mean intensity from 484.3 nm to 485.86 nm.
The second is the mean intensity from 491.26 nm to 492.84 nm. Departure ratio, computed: -2.7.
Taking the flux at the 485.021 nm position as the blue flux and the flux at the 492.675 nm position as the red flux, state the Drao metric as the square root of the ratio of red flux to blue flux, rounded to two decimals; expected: 0.89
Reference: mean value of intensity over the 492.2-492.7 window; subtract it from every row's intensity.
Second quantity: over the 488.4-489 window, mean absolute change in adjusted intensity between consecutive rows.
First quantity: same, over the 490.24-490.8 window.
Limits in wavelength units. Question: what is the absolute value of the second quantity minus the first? 3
